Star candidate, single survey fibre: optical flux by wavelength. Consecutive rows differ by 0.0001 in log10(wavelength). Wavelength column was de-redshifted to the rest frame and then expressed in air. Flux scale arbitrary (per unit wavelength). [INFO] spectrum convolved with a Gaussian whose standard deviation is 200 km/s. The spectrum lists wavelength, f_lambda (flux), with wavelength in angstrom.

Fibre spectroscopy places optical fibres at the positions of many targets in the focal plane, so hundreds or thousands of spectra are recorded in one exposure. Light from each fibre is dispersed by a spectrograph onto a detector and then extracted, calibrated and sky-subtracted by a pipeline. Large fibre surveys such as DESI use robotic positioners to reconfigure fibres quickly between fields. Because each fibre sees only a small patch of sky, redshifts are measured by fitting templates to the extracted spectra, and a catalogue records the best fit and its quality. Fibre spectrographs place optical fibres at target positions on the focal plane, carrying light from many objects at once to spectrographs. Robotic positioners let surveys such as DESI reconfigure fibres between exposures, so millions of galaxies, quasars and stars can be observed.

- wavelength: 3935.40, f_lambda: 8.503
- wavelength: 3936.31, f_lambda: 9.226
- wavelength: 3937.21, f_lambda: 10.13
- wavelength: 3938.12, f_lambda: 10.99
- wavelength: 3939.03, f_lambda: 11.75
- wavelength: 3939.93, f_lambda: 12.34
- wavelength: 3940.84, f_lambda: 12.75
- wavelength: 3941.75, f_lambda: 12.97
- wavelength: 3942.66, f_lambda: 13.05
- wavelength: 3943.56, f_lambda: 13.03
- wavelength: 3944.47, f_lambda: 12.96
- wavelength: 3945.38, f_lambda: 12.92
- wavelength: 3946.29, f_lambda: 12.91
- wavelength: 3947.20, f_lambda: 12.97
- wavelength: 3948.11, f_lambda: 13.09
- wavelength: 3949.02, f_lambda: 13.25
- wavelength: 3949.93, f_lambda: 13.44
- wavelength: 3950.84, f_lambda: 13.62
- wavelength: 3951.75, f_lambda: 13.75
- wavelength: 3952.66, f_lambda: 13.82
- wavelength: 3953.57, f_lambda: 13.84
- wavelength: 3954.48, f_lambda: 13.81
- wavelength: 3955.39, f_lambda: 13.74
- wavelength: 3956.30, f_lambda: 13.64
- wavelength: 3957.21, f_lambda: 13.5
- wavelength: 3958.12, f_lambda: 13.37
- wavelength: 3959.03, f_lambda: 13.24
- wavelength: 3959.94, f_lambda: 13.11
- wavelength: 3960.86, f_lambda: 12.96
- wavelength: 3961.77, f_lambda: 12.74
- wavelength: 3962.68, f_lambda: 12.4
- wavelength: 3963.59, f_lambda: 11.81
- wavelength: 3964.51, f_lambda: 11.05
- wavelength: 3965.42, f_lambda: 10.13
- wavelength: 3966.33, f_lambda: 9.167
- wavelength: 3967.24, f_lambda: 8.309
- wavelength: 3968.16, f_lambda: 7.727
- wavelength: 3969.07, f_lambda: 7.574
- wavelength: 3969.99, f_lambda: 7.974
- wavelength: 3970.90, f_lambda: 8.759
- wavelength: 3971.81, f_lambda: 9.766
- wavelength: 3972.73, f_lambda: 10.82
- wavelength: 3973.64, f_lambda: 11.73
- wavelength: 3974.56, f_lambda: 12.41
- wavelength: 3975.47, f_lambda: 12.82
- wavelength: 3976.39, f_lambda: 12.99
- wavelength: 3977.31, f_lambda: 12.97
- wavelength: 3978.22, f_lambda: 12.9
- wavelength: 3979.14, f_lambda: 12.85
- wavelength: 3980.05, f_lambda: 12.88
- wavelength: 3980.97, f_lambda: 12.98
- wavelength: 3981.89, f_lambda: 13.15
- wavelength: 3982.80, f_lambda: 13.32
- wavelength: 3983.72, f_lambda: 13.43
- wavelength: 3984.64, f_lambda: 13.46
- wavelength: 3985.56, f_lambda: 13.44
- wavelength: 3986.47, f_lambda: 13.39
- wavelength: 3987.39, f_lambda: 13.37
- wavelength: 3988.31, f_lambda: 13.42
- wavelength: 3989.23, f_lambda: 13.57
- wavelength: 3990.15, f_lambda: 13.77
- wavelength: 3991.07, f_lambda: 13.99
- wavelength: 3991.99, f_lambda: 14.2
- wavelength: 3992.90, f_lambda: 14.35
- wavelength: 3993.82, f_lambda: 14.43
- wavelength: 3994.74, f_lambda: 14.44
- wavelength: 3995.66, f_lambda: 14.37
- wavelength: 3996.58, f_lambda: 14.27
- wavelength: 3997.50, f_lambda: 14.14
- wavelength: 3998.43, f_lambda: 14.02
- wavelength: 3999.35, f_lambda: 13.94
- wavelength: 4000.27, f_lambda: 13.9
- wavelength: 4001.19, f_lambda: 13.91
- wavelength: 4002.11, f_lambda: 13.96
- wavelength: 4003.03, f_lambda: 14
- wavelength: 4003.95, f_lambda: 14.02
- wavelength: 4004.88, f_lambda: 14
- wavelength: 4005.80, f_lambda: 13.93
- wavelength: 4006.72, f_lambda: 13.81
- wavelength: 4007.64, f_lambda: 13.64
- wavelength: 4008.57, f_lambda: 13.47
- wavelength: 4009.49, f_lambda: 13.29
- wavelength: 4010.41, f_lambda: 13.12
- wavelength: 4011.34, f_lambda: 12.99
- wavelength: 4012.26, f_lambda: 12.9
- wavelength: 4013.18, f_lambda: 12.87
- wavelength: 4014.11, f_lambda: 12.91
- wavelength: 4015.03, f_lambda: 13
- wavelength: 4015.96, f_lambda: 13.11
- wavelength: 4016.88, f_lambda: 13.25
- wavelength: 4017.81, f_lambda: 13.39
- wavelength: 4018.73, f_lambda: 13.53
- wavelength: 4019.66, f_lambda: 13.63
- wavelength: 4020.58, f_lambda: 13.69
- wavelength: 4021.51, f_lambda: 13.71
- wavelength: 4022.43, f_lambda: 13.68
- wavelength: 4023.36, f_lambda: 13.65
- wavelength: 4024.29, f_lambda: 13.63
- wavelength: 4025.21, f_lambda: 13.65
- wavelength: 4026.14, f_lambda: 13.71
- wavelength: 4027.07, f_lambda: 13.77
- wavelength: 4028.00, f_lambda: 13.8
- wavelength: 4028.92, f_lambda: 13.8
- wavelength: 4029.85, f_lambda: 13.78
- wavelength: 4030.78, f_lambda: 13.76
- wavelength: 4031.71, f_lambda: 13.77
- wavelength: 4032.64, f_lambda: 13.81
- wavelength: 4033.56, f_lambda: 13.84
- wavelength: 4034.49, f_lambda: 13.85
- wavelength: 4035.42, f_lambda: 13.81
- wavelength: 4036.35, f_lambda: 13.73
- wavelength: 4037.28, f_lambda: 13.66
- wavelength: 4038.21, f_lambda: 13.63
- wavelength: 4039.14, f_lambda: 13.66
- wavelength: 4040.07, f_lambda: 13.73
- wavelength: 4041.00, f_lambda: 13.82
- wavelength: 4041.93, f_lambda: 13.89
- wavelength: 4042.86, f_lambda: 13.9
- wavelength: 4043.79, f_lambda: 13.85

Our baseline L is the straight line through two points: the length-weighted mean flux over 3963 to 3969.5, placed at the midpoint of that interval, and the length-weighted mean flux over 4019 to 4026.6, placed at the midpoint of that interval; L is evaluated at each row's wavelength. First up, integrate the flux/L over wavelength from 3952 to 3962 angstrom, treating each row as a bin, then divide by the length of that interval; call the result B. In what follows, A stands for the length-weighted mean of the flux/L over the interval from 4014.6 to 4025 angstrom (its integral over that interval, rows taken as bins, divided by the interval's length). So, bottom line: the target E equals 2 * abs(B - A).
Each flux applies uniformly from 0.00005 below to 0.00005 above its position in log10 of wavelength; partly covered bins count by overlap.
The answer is 1.06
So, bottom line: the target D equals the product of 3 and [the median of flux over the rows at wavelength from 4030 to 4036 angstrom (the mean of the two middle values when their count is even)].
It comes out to 41.4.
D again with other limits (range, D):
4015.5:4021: 40.4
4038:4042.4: 41.2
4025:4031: 41.3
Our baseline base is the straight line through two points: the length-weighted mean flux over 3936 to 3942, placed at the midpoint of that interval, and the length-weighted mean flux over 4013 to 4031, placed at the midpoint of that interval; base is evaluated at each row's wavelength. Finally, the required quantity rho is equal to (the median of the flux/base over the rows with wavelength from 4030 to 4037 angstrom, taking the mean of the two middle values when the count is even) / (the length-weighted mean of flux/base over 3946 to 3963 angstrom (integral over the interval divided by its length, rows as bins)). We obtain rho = 0.89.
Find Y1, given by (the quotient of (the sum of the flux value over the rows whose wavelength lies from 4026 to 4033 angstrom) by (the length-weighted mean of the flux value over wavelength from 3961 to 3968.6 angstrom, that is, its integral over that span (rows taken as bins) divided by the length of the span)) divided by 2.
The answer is 5.2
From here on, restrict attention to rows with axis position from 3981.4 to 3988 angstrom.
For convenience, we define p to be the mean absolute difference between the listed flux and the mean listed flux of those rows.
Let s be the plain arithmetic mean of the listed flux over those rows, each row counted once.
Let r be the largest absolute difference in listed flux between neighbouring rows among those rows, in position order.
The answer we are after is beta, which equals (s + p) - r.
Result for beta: 13.3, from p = 0.07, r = 0.17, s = 13.4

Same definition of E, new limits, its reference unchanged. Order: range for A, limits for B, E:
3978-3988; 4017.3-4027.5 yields 0.47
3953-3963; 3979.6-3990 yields 0.56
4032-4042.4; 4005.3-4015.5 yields 0.21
